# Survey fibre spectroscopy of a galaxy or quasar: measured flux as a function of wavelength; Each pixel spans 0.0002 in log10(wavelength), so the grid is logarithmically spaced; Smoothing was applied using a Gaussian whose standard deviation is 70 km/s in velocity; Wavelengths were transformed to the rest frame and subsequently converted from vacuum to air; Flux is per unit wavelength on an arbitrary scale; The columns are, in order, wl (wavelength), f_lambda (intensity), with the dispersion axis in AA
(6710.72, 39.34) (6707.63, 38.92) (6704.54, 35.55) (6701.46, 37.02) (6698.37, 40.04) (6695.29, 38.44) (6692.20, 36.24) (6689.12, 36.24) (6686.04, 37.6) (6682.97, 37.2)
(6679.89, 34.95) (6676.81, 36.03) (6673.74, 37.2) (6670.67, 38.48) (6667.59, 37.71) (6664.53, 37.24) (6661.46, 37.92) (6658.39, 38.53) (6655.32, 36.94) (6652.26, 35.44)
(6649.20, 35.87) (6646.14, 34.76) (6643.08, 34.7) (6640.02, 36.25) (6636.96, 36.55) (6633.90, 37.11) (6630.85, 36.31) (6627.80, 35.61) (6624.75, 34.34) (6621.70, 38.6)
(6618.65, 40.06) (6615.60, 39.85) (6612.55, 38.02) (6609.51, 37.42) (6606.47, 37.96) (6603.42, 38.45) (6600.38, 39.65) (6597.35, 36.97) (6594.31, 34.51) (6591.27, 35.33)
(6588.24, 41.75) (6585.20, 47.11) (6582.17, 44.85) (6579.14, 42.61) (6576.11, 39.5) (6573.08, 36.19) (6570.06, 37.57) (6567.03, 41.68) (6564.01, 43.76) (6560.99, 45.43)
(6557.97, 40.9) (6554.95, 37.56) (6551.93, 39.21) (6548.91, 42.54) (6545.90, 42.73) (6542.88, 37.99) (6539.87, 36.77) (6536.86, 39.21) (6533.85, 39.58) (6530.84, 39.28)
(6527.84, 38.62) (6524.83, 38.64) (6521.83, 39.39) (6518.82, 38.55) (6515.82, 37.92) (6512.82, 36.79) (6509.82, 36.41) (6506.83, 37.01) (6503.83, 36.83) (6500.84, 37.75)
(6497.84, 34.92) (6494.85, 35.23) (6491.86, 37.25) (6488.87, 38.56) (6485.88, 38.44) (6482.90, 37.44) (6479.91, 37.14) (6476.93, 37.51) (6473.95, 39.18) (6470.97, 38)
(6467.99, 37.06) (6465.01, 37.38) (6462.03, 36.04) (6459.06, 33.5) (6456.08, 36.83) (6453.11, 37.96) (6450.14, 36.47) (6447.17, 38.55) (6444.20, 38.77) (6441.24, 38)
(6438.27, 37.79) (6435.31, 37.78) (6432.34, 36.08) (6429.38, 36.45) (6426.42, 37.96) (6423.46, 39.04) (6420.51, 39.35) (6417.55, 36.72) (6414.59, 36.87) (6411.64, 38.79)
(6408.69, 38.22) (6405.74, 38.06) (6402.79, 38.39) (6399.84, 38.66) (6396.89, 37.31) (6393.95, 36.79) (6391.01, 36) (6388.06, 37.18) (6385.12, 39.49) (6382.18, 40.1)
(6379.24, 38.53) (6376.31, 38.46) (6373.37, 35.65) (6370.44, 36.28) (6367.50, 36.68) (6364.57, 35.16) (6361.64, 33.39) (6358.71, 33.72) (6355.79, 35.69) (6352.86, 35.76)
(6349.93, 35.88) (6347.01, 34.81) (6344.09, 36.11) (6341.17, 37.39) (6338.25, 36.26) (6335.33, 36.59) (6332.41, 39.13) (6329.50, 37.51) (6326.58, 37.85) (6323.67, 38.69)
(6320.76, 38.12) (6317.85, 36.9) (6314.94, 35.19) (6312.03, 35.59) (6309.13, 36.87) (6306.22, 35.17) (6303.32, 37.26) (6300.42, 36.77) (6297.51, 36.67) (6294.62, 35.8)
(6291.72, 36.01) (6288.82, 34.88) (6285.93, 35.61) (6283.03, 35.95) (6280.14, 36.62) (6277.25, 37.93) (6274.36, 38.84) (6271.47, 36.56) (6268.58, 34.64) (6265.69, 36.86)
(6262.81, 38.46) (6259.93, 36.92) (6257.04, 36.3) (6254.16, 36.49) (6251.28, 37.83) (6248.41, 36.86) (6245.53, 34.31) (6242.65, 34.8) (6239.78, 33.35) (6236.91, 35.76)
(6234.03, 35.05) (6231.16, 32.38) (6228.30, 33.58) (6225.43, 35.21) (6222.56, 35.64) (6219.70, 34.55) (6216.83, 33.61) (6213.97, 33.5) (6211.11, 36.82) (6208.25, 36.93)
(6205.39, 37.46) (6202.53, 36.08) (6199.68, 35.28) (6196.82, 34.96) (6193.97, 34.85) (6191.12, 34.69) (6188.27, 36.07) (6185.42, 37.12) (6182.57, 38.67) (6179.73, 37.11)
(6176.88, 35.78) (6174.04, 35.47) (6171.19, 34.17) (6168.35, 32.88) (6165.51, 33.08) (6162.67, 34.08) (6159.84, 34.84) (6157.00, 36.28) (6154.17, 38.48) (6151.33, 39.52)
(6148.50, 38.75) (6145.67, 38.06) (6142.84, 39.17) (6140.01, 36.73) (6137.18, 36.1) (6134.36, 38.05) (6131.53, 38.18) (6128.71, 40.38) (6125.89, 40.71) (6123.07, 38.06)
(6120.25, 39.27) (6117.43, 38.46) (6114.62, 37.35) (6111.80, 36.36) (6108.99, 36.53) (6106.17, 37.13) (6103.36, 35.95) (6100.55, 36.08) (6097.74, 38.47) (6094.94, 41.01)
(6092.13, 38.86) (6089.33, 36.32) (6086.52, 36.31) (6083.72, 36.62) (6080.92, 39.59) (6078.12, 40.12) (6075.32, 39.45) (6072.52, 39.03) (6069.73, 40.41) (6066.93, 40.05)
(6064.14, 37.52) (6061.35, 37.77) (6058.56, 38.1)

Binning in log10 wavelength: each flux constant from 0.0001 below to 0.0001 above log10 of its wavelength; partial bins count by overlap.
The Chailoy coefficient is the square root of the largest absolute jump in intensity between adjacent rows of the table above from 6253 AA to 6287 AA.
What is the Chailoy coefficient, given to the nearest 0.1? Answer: 1.5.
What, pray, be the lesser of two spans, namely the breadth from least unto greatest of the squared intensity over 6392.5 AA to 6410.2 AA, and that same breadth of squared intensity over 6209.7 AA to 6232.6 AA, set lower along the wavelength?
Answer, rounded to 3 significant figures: 141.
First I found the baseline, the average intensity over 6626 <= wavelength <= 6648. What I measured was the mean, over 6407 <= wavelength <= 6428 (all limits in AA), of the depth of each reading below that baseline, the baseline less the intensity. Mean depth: -2.2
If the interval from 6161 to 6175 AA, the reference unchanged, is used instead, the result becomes 2.0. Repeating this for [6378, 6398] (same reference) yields -2.0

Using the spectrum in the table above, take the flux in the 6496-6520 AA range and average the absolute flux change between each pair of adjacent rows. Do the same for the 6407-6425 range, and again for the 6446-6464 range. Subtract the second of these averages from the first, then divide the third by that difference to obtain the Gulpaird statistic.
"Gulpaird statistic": -13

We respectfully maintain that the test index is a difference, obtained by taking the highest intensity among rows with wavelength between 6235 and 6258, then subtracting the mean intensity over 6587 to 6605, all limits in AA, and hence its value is 0.1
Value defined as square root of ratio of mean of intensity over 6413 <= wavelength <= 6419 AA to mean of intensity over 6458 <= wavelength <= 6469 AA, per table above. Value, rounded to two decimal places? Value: 1.01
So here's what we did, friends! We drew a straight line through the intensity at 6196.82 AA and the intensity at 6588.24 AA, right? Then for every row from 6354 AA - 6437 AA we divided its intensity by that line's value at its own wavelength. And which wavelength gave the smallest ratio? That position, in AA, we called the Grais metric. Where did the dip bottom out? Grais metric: 6361.64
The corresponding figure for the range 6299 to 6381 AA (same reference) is 6361.64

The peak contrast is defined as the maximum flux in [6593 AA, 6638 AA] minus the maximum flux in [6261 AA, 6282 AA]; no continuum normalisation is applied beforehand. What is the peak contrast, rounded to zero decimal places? 1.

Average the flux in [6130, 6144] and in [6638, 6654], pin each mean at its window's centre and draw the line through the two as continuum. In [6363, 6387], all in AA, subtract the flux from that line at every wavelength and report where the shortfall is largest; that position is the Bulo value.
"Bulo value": 6364.57 AA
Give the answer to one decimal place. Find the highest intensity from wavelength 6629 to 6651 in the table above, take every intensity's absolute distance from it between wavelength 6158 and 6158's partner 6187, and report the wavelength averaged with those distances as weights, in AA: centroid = 6168.5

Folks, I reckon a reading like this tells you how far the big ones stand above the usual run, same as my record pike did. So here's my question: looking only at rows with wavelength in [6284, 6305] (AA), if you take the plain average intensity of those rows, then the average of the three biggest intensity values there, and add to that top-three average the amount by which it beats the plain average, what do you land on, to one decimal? 37.7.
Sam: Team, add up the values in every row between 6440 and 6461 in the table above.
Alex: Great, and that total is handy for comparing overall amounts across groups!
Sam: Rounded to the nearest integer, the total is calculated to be 260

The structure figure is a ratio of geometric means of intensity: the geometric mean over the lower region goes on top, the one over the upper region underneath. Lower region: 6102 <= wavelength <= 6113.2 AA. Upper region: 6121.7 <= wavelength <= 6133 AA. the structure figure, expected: 0.93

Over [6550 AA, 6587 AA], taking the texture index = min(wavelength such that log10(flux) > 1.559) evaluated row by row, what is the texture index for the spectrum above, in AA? 6551.93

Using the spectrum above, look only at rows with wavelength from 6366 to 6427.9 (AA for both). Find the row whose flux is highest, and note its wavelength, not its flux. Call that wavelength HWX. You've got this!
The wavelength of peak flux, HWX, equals 6382.18 AA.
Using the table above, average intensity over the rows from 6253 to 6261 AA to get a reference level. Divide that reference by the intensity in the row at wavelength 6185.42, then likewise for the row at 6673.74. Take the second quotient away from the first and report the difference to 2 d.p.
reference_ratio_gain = 0.00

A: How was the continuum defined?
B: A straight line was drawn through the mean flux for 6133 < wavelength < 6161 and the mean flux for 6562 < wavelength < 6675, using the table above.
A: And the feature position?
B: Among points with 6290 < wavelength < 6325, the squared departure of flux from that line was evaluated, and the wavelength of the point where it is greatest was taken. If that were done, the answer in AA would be 6306.22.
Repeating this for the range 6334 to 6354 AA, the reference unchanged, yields 6347.01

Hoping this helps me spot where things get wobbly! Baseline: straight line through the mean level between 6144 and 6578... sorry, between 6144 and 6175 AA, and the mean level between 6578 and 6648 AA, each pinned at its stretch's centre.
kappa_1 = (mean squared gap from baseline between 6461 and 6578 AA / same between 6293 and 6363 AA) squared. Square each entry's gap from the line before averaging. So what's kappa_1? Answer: 6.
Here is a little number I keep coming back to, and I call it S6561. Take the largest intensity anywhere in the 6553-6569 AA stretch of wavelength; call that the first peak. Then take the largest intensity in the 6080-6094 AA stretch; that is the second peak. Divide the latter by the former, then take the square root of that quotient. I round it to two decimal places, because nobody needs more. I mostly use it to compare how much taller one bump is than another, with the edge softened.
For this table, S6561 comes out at 0.93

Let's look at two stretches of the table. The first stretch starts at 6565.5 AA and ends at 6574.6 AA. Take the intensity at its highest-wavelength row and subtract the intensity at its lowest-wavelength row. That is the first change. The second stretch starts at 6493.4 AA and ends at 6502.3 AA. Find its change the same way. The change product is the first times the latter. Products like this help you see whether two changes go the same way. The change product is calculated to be -14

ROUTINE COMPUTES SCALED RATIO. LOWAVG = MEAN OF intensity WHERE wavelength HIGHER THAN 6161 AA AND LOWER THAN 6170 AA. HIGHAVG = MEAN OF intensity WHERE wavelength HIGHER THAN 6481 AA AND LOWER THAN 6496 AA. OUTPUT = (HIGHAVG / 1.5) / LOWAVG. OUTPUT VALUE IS 0.75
